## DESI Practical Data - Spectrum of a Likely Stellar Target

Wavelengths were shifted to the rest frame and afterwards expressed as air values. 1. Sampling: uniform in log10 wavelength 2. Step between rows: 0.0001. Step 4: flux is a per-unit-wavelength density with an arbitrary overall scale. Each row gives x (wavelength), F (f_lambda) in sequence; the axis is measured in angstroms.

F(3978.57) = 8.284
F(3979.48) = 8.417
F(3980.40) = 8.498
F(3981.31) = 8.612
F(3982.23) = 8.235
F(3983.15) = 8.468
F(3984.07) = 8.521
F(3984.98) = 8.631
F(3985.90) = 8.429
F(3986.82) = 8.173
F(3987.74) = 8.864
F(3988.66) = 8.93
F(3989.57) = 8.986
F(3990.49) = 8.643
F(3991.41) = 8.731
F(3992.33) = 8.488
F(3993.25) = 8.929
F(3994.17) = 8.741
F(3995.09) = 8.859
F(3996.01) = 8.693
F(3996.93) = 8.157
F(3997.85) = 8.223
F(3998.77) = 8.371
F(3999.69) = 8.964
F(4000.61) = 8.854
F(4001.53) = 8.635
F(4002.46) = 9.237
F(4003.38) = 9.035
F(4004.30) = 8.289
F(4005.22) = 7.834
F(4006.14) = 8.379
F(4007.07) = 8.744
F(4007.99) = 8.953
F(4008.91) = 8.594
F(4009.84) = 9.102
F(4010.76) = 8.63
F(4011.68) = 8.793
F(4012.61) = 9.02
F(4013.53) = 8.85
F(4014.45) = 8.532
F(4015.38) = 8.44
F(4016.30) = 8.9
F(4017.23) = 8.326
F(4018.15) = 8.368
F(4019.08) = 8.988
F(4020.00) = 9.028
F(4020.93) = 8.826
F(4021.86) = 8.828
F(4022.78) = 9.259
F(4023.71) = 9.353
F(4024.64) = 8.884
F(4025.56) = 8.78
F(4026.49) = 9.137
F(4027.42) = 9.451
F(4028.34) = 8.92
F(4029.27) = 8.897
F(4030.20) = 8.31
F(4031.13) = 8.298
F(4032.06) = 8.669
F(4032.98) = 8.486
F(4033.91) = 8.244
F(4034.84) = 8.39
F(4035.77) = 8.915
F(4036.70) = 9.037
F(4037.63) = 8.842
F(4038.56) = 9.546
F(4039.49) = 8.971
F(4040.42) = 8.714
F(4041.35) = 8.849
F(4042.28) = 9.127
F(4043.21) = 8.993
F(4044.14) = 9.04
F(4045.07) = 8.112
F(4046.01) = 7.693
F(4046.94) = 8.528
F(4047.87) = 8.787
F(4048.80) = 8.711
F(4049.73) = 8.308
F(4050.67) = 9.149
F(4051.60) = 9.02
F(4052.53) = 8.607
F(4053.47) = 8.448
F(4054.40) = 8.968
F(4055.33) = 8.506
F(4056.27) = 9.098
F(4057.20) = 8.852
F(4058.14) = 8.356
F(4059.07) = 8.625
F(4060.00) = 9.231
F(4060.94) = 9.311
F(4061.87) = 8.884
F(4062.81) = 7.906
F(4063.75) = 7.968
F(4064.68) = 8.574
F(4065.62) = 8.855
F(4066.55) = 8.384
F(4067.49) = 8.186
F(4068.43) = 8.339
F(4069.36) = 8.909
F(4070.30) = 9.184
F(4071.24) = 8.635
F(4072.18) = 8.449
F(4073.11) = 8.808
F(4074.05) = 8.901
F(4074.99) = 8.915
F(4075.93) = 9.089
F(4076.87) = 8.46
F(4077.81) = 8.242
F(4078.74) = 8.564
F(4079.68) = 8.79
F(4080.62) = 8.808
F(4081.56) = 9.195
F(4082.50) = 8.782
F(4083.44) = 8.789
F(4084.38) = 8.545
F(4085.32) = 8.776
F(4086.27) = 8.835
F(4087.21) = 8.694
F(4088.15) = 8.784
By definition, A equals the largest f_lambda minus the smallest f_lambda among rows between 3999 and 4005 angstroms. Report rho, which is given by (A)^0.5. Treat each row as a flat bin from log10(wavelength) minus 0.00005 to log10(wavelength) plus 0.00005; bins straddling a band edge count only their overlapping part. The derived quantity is 1.0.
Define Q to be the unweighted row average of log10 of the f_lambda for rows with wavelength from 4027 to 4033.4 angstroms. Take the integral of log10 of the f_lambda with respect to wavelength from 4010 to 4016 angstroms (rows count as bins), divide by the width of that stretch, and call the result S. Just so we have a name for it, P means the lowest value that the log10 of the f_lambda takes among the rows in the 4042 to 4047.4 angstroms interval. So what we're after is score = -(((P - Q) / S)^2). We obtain -0.0033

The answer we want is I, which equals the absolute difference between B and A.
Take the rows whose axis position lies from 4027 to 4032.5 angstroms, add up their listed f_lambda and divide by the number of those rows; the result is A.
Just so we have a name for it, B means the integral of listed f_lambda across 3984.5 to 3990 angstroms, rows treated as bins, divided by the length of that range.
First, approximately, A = 8.76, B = 8.68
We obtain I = 0.08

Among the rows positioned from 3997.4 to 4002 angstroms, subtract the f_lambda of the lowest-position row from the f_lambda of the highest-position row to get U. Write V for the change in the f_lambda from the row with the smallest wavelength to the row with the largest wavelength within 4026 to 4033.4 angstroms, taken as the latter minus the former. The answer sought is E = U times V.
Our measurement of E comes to -0.27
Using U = 0.4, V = -0.7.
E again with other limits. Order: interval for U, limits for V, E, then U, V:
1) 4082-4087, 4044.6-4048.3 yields 0.04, 0.1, 0.7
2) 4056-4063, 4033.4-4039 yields -1.55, -1.2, 1.3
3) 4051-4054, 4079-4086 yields 0.01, -0.6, 0.0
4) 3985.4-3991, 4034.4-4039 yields 0.25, 0.2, 1.2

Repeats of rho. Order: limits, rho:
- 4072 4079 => 0.9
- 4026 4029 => 0.7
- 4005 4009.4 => 1.1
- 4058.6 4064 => 1.2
